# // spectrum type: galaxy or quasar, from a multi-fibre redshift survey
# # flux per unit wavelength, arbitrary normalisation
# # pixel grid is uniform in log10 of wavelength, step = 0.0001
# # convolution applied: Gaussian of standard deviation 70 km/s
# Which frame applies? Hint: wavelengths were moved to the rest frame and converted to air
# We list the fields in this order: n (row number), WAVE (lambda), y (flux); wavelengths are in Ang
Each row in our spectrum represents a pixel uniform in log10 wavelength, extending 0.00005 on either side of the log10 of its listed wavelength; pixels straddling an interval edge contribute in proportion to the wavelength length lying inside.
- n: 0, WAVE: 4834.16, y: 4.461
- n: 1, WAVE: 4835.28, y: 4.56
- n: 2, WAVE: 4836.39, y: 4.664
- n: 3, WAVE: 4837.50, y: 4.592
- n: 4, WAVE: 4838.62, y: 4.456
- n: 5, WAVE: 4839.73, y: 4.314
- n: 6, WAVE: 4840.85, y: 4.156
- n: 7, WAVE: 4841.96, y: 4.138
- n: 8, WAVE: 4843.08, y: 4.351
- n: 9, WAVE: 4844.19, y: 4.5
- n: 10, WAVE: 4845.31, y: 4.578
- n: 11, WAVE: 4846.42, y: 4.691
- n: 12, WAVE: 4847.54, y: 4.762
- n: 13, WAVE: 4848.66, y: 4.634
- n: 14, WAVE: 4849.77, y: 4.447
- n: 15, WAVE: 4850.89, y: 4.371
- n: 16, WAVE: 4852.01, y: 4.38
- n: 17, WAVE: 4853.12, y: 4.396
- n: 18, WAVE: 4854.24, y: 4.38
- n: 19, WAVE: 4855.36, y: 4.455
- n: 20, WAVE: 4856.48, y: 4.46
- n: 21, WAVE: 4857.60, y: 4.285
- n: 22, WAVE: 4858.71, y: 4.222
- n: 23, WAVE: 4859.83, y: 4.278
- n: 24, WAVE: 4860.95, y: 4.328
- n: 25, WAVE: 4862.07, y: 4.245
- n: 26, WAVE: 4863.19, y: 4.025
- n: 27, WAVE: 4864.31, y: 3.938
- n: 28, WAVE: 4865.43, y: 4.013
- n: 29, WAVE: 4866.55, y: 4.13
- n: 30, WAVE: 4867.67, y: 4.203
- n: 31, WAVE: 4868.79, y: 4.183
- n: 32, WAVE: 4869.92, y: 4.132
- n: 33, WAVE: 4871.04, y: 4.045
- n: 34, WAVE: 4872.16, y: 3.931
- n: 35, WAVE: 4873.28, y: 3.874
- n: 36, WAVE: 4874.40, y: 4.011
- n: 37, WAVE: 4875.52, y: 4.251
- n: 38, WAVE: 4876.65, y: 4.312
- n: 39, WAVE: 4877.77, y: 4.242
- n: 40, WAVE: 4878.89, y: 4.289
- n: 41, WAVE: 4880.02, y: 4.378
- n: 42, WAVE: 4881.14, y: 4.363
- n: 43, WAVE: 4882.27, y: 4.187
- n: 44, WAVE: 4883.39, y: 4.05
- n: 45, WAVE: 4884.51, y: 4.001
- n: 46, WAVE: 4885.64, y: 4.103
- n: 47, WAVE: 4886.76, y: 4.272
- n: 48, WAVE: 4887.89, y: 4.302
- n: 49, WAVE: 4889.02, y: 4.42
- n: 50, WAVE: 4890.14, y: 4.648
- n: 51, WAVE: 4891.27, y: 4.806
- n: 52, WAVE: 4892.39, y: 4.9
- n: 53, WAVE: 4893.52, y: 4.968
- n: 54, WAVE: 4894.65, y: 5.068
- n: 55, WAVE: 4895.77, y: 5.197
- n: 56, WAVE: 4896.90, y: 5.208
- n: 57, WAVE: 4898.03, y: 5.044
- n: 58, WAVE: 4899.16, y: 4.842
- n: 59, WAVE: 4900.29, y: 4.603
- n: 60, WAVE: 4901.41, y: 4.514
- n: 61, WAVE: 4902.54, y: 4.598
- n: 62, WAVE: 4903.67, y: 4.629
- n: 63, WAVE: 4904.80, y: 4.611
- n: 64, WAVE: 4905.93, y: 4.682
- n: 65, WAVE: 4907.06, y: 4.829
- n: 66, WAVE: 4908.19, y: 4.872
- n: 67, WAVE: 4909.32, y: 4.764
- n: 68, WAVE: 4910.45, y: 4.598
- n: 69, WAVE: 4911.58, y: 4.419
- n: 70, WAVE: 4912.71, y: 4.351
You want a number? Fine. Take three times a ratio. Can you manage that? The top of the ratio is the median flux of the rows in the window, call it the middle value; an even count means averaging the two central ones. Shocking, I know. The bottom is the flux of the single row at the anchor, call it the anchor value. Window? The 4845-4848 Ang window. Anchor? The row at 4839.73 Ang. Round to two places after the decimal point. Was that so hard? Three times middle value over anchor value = 3.26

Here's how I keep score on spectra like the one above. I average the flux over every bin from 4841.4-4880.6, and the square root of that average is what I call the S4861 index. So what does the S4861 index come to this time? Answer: 2.07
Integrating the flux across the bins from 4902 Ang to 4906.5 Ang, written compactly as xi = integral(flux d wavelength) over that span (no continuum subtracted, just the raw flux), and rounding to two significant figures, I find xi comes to 21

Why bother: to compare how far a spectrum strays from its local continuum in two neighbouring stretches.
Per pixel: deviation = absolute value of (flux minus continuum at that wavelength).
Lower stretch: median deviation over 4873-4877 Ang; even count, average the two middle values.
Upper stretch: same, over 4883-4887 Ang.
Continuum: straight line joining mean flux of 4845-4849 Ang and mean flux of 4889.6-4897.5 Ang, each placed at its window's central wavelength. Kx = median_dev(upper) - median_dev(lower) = 0.12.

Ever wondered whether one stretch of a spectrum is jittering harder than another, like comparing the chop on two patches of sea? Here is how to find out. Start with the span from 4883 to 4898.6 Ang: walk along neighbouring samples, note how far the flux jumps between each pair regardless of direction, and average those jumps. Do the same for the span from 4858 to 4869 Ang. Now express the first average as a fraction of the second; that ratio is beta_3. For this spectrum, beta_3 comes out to 1.3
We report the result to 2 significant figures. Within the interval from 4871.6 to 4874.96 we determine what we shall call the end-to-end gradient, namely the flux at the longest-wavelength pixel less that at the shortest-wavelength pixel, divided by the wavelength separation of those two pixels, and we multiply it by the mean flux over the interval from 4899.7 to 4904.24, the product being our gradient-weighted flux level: 0.16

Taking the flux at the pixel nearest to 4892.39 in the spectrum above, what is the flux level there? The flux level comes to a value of 4.9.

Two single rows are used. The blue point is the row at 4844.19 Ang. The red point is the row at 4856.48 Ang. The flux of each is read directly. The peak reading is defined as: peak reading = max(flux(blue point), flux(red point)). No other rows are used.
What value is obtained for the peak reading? 4.50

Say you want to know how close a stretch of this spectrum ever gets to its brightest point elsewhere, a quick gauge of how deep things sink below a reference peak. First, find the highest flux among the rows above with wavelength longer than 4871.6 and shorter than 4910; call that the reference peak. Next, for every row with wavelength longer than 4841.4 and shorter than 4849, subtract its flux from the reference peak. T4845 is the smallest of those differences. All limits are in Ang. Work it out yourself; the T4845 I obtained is 0.45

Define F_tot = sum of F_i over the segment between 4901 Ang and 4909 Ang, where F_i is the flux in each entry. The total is 33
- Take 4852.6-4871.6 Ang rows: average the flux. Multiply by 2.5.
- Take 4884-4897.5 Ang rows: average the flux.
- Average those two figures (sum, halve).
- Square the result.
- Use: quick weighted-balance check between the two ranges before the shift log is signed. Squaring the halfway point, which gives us 57.8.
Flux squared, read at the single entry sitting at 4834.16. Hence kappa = 20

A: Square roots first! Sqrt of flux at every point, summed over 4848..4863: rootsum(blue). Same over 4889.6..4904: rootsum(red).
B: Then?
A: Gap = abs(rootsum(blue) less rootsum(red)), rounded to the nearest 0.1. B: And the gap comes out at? 1.4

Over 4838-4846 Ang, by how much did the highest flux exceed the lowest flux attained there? 0.4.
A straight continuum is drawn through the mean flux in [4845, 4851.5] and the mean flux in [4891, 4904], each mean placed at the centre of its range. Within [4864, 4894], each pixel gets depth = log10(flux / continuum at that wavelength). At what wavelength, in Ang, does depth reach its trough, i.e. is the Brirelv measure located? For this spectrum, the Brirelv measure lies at 4873.28 Ang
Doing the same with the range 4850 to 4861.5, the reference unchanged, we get 4858.71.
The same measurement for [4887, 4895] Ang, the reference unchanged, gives 4887.89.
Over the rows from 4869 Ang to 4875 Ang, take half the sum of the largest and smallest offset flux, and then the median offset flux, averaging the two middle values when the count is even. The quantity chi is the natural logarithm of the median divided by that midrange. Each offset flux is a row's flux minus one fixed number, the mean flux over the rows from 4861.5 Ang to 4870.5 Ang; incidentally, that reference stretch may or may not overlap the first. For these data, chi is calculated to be -0.08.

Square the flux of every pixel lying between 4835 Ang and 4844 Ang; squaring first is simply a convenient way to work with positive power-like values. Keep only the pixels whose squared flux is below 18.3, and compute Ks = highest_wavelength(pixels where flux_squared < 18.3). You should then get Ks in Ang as 4841.96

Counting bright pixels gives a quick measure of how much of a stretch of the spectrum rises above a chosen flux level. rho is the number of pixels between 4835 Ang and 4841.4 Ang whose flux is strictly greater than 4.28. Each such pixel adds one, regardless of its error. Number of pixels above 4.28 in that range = 5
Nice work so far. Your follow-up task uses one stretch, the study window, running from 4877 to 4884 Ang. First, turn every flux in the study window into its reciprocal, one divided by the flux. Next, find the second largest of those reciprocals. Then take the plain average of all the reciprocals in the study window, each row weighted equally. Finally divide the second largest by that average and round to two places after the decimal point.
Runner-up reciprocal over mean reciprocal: 1.01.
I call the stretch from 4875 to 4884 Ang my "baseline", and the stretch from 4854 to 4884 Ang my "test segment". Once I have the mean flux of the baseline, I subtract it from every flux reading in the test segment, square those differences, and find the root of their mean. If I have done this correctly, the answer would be 0.17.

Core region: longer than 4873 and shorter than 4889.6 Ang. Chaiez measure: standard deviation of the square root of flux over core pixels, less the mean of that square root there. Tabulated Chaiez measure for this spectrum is -2.01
